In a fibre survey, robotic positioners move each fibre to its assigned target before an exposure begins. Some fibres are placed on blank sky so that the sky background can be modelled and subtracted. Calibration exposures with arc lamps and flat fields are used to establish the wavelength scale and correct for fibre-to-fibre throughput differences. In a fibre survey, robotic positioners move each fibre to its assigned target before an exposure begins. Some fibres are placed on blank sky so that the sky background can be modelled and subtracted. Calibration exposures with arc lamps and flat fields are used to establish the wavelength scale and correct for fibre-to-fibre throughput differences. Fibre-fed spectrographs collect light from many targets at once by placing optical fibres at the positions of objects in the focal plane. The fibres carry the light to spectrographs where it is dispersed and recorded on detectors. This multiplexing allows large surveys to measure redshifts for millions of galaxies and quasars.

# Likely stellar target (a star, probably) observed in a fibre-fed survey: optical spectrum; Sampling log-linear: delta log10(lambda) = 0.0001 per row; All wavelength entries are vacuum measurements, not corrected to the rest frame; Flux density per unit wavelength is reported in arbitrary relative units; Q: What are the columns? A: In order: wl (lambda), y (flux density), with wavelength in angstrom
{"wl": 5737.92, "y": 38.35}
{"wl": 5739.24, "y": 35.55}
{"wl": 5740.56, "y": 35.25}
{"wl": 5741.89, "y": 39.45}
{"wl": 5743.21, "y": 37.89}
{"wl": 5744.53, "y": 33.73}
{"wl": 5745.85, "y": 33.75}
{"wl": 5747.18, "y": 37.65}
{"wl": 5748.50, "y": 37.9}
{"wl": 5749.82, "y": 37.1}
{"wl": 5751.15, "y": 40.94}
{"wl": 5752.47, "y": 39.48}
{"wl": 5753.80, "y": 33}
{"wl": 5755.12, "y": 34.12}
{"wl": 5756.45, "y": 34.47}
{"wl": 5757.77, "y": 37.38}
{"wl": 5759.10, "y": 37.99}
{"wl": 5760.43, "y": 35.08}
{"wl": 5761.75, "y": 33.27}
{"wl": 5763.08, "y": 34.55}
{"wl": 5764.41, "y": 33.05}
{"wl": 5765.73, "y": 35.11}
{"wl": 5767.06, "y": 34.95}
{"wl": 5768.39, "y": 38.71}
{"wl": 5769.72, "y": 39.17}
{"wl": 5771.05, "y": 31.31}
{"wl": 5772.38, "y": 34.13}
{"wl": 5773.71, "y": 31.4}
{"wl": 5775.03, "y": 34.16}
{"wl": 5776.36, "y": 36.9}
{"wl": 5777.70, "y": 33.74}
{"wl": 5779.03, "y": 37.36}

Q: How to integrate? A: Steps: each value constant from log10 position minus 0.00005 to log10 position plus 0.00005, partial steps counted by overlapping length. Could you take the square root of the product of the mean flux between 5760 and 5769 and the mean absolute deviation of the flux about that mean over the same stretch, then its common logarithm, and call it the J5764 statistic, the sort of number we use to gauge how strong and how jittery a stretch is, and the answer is 0.80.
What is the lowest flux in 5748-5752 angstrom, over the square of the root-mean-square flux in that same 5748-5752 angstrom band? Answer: 0.0248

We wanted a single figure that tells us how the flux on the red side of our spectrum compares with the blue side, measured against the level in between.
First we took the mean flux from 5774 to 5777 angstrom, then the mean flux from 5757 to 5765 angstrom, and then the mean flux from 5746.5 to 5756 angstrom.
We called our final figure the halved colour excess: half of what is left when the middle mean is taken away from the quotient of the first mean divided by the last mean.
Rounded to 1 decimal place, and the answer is -17.1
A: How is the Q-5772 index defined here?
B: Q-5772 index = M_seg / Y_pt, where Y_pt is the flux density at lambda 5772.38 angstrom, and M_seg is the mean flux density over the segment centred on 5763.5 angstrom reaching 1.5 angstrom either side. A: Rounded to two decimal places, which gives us 0.99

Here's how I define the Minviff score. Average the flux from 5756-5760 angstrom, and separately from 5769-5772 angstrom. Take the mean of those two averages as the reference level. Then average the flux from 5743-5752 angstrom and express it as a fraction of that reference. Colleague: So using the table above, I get 1.03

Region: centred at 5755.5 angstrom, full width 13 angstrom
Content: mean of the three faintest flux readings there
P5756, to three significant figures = 33.5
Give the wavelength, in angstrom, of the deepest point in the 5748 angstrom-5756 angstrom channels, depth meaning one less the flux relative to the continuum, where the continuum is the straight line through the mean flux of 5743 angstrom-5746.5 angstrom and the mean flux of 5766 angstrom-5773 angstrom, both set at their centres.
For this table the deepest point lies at 5753.80 angstrom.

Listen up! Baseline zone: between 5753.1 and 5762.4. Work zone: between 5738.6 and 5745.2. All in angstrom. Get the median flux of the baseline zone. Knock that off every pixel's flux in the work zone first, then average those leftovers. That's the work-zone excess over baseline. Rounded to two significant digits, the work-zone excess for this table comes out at 1.9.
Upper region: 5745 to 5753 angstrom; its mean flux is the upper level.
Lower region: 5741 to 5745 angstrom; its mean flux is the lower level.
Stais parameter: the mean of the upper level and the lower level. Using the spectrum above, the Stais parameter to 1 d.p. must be 37.4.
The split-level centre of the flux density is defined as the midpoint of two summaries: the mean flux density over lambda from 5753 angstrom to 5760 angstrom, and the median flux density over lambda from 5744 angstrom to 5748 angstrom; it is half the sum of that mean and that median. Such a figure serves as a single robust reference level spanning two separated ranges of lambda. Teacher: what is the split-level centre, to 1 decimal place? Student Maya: 34.6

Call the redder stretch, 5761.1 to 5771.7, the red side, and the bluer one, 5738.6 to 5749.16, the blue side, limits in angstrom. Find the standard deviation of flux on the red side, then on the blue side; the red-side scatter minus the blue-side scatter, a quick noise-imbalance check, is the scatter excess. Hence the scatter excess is 0.6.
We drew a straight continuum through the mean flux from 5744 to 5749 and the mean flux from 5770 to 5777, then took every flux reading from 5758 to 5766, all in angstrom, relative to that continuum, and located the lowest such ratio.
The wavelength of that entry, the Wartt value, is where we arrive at 5764.41 angstrom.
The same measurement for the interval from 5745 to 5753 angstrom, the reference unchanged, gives 5745.85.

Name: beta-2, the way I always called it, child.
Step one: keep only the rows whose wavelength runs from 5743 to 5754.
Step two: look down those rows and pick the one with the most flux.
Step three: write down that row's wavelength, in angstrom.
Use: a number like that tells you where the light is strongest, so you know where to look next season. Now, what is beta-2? 5751.15 angstrom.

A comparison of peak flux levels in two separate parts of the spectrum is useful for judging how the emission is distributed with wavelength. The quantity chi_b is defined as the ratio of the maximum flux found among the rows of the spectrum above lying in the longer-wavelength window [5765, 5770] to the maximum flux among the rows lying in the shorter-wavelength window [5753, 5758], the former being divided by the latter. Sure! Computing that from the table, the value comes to 1.05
